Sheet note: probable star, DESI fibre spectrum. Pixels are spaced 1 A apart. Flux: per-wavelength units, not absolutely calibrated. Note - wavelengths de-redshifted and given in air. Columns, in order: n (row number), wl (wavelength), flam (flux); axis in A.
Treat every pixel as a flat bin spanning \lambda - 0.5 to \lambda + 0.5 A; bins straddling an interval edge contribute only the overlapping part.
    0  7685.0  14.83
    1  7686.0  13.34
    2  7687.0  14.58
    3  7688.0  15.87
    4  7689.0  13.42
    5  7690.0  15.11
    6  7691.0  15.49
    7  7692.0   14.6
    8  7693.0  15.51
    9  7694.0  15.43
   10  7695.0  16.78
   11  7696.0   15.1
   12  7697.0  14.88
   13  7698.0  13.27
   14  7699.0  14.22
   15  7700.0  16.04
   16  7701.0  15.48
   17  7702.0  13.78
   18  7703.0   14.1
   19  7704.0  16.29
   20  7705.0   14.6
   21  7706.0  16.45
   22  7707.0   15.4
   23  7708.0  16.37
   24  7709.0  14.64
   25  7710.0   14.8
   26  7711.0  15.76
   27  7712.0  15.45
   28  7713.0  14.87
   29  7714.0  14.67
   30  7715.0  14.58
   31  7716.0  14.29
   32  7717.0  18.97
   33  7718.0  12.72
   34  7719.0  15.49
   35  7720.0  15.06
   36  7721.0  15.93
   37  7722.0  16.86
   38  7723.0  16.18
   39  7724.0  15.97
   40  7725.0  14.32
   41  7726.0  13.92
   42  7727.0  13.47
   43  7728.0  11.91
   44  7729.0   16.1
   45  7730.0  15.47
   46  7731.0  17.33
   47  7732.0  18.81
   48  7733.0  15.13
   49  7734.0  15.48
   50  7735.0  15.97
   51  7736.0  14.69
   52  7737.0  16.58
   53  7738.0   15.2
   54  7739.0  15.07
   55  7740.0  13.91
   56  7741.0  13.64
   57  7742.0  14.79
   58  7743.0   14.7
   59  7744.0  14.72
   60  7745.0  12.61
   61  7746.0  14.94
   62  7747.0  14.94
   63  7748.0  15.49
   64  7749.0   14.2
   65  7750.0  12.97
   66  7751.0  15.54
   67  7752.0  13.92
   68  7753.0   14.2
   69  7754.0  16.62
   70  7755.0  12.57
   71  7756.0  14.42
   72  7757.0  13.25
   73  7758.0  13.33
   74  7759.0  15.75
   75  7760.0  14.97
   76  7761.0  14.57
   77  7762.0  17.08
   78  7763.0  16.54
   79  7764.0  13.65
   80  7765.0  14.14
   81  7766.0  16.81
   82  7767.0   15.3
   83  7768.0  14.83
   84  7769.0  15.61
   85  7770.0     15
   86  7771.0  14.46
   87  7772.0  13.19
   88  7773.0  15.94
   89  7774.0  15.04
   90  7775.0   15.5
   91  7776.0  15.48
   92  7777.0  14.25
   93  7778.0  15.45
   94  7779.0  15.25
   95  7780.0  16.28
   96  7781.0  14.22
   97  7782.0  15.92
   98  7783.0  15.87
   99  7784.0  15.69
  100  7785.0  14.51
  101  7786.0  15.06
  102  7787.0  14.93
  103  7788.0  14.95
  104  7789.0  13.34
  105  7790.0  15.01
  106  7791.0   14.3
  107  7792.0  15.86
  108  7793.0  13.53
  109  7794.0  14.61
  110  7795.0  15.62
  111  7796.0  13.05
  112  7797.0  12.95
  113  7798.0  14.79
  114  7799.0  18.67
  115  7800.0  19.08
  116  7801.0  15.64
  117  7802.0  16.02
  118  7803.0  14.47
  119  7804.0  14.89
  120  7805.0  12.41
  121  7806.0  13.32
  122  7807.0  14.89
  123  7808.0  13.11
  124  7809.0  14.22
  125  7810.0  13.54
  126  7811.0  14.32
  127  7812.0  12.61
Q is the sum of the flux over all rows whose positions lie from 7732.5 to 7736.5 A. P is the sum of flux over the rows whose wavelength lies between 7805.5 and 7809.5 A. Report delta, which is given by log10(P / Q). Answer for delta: -0.04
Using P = 56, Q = 61.27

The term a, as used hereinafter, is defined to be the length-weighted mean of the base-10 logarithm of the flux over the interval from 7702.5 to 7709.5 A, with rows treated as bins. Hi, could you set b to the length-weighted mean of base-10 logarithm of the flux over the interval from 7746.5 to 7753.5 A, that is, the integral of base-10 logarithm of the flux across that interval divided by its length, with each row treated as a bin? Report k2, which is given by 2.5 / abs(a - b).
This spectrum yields 91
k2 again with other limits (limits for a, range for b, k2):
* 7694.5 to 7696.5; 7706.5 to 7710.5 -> 143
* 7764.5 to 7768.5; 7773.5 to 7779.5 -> 1041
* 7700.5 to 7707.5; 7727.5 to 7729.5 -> 65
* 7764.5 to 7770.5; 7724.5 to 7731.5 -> 121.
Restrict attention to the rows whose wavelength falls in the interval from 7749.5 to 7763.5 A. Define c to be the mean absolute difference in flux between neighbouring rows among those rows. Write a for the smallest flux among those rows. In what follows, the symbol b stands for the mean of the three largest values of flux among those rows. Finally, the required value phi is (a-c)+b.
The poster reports 27.7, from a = 12.57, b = 16.7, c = 1.6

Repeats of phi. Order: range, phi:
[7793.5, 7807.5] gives 28.8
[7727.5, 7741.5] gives 28.0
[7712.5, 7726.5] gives 28.6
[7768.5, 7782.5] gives 28.2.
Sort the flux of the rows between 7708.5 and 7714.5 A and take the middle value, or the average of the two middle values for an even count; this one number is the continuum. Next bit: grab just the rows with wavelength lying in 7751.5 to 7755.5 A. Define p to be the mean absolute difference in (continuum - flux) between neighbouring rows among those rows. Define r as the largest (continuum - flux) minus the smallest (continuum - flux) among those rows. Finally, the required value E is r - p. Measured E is 1.8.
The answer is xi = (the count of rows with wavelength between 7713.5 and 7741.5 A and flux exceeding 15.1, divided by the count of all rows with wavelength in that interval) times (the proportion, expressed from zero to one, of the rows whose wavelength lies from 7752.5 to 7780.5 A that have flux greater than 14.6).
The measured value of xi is 0.325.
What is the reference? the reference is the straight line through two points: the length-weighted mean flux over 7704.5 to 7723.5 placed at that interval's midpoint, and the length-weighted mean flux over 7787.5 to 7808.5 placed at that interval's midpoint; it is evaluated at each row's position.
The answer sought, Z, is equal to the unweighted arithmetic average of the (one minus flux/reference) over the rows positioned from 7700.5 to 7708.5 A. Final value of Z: 0.012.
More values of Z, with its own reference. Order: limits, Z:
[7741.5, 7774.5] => 0.024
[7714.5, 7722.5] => -0.006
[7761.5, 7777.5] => -0.011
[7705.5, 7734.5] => -0.001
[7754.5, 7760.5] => 0.069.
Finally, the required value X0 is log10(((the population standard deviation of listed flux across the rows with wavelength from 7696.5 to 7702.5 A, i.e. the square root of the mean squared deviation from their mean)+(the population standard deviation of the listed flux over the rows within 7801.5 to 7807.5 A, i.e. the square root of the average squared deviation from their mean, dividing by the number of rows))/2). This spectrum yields 0.03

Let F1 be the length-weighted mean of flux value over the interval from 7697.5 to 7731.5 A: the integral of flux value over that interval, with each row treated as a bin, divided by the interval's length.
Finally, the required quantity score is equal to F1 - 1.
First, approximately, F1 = 15.1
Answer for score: 14.1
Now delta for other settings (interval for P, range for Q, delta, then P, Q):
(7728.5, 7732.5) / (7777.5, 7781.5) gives 0.04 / 68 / 61.20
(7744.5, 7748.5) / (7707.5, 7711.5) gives -0.03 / 58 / 61.57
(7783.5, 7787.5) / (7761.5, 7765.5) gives -0.01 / 60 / 61.41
